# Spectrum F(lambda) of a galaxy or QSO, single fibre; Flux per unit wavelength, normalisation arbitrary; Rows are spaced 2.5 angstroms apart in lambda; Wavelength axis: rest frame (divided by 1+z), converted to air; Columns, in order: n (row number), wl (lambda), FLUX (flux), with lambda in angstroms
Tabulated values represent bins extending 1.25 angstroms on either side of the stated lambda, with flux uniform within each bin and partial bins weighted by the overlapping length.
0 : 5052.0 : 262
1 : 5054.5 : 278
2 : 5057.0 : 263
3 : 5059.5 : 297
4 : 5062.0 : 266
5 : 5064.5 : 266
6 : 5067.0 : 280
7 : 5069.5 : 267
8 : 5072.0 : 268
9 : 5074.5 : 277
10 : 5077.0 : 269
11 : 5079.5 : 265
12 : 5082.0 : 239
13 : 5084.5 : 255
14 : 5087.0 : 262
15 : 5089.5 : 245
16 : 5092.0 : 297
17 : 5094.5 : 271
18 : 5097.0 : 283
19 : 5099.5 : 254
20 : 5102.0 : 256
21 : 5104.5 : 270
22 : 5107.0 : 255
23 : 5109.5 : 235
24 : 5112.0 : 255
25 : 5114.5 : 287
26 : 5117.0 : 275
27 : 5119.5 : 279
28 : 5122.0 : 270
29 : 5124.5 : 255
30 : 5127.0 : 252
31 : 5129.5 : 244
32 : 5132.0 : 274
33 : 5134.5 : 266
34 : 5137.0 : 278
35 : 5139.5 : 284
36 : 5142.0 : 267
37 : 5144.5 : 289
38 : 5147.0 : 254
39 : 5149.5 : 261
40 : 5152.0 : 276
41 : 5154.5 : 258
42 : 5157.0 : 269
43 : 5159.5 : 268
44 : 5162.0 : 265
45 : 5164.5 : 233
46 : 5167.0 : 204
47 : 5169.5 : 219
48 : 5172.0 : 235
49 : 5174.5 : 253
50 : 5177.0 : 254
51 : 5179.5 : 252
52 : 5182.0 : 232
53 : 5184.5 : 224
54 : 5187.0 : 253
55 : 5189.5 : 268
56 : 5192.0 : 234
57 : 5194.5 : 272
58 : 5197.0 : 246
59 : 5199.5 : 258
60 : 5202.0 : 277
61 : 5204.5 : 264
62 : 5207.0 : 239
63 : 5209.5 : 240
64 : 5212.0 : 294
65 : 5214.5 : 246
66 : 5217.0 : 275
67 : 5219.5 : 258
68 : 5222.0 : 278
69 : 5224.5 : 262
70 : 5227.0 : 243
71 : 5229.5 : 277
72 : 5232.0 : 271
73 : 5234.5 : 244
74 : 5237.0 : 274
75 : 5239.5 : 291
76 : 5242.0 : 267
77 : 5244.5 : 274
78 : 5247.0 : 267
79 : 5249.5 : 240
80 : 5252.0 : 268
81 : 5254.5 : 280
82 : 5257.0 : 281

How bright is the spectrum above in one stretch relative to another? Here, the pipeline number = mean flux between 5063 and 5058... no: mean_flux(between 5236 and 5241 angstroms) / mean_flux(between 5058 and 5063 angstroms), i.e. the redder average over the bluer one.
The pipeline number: 1.00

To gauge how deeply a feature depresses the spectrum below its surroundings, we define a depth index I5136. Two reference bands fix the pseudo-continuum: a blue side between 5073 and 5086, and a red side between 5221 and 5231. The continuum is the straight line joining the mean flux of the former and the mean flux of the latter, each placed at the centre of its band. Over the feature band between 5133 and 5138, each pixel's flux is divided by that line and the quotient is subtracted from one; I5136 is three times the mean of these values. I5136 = -0.11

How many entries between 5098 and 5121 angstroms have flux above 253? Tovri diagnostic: 8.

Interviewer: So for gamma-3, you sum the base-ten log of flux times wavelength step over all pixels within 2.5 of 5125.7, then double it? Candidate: 24.04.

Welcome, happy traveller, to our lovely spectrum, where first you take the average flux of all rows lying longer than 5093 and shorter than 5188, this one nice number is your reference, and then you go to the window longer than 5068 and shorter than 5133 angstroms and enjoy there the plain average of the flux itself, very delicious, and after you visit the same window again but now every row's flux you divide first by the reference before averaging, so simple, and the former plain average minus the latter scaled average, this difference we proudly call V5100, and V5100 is 263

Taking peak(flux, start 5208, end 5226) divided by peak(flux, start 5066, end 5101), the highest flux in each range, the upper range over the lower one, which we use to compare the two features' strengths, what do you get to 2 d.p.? 0.99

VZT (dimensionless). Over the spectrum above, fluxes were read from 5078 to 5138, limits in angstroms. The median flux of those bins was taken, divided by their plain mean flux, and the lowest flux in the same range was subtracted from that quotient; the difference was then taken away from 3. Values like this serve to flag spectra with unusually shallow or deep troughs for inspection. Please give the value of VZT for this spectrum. 237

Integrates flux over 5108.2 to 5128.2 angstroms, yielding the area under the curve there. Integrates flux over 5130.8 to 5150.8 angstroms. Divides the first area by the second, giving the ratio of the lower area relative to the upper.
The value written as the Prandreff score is 0.97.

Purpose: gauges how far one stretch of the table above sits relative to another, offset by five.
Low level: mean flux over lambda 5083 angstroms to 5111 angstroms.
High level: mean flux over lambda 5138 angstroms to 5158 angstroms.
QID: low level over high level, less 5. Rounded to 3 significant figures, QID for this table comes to -4.03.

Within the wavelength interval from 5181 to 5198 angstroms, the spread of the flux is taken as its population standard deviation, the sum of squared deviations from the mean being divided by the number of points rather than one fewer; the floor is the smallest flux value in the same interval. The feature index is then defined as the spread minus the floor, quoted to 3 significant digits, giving -207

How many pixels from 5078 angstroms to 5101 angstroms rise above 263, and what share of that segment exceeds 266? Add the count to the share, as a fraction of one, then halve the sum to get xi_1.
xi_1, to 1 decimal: 2.2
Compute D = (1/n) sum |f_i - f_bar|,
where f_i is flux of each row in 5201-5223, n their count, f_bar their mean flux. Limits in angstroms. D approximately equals 16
